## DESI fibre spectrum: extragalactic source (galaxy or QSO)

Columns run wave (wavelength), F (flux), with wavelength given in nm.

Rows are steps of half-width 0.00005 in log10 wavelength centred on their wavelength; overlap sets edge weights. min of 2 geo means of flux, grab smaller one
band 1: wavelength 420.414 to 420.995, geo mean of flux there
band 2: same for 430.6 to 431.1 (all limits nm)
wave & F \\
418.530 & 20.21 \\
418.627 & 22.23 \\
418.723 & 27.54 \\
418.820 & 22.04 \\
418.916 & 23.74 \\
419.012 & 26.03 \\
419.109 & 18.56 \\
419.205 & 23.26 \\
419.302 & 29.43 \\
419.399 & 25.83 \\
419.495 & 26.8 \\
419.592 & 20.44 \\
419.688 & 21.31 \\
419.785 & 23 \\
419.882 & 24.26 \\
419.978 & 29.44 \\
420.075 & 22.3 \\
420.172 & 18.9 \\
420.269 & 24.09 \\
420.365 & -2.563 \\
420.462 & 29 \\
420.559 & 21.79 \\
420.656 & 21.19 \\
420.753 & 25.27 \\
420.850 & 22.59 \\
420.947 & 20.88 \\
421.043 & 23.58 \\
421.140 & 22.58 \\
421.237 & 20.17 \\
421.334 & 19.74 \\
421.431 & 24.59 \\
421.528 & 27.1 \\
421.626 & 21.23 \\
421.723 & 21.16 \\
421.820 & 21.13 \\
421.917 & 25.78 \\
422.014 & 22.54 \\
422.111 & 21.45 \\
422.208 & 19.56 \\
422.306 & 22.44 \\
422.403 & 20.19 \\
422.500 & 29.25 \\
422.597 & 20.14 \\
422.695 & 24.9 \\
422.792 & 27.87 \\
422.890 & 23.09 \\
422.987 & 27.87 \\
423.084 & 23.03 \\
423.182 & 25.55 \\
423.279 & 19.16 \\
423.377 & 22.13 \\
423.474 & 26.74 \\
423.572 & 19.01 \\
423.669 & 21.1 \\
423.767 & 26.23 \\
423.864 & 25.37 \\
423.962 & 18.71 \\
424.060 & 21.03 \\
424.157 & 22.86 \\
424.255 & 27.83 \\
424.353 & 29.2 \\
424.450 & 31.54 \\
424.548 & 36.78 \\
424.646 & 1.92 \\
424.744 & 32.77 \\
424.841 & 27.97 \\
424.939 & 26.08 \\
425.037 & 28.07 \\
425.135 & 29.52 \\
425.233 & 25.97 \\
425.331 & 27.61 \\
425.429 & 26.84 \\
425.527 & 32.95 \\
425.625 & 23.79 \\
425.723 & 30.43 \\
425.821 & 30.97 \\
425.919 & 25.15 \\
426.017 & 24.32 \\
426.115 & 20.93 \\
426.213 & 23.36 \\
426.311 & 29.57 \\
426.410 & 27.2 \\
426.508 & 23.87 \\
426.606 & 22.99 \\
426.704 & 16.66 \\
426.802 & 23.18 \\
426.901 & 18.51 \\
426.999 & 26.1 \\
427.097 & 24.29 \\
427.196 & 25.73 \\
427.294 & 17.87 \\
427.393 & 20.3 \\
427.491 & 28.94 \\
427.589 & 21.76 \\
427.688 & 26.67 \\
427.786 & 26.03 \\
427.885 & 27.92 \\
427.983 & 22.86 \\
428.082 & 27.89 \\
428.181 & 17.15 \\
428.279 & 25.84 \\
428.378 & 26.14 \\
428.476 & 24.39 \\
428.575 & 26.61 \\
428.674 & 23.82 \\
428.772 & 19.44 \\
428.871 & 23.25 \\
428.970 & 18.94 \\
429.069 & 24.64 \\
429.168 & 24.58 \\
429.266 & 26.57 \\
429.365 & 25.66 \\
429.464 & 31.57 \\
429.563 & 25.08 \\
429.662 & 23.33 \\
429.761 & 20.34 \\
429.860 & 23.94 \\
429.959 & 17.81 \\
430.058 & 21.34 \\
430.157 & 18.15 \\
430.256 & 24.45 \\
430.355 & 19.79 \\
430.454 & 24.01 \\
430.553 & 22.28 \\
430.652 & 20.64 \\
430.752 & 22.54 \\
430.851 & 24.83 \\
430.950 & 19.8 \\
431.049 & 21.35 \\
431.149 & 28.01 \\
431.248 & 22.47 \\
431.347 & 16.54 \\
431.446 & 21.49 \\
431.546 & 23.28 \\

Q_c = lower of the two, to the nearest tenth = 21.8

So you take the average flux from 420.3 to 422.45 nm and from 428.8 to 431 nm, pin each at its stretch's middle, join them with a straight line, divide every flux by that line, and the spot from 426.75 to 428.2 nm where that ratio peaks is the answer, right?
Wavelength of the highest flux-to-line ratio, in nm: 427.491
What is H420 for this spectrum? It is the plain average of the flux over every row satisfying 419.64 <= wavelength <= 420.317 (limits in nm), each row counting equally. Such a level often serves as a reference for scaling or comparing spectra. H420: 23.3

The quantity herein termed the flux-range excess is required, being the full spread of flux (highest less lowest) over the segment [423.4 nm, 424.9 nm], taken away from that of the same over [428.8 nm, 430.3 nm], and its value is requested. -21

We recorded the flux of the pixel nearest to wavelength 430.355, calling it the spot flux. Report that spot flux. 19.79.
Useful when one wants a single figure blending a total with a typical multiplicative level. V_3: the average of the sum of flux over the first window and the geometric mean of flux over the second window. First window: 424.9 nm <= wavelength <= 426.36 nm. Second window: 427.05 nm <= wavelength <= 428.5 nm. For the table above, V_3 215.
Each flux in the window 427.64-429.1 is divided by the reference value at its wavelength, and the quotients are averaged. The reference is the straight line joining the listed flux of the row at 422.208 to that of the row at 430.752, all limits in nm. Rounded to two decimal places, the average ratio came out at 1.11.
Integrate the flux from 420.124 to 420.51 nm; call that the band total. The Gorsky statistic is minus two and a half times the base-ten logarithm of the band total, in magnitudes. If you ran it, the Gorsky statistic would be -2.07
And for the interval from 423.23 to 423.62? -2.32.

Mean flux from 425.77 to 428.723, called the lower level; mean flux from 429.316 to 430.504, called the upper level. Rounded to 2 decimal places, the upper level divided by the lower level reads 0.95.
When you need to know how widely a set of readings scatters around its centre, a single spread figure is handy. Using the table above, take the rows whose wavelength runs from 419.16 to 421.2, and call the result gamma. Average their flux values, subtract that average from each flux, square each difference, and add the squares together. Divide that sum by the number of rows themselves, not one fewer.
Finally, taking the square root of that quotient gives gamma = 6.3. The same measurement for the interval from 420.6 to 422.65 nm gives 2.5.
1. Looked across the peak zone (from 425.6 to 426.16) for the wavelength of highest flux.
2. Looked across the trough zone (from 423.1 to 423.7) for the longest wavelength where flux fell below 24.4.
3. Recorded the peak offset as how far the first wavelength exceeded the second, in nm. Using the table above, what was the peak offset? 2.15 nm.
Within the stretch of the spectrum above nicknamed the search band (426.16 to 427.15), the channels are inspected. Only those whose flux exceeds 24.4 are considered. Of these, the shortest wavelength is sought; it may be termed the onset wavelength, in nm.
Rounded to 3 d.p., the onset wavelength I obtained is 426.311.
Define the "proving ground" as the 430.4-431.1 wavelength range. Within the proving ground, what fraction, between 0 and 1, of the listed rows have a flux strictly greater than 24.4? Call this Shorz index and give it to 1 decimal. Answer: 0.1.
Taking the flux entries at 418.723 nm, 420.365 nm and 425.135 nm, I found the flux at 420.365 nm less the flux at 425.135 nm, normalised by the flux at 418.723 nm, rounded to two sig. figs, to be -1.2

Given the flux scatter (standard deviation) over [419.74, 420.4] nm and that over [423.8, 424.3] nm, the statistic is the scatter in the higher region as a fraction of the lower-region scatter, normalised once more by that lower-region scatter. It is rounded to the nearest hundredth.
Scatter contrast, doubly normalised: 0.03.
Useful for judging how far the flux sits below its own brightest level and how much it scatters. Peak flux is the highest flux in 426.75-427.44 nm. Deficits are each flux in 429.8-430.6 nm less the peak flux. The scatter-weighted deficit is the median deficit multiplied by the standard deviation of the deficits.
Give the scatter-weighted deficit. -11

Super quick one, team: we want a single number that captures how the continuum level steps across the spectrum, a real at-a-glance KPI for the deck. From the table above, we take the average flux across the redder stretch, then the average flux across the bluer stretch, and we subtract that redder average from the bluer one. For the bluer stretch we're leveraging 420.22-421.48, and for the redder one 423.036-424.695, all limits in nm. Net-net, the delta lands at -2.4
